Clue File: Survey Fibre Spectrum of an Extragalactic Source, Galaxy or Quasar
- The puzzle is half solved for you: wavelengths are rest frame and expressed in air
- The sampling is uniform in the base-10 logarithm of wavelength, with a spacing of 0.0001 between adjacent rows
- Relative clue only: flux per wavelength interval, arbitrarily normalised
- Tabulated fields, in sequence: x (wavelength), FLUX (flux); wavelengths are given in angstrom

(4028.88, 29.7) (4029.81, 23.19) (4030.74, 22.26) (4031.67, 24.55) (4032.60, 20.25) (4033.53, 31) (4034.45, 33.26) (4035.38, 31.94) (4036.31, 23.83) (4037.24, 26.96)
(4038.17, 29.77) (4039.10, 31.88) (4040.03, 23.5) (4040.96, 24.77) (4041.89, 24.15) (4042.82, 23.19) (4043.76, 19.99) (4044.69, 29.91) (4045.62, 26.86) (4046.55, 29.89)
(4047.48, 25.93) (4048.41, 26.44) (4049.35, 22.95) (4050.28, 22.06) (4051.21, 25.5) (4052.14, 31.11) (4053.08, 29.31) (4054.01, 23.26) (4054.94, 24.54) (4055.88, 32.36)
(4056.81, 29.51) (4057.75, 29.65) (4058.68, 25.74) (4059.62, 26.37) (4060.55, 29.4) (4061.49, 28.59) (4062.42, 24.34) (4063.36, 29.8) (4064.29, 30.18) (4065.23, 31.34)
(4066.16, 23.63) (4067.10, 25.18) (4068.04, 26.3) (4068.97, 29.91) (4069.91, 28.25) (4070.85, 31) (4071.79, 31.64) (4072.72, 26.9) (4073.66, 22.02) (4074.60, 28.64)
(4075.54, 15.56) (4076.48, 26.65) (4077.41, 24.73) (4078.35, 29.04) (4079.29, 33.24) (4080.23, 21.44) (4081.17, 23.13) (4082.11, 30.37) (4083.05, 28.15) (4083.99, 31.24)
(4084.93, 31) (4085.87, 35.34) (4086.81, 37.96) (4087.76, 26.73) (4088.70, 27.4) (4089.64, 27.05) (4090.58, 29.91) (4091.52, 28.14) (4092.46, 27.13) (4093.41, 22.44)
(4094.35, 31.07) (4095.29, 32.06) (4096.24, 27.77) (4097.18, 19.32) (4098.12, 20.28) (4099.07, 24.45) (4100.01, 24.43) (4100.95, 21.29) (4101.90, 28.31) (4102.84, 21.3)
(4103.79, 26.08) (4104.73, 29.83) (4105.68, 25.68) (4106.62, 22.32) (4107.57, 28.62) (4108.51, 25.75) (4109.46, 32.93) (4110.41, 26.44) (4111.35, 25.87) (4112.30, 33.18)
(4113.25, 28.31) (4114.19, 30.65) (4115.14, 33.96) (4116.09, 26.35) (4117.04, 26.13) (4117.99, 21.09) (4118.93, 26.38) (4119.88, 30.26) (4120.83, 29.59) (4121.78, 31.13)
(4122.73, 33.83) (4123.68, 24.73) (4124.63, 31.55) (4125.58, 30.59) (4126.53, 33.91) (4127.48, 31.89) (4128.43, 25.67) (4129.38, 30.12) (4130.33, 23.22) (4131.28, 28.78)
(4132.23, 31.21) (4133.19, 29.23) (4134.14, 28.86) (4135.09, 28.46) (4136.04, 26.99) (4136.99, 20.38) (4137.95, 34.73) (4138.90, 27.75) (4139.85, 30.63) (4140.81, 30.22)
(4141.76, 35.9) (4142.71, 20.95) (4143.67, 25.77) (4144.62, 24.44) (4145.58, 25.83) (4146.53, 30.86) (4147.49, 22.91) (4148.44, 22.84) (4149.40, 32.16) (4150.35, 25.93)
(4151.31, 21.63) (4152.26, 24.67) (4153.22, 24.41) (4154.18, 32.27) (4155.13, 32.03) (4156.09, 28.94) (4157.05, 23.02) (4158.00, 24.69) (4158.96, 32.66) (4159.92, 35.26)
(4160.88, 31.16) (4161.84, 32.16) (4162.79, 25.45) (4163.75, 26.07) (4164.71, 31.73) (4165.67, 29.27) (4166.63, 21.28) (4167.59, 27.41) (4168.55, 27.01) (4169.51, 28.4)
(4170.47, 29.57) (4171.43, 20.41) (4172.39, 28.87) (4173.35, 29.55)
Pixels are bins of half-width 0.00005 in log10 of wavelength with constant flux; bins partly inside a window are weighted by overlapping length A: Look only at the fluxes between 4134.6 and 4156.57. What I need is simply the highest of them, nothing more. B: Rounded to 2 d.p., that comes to 35.90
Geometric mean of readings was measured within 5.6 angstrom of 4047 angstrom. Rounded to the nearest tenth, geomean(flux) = 25.5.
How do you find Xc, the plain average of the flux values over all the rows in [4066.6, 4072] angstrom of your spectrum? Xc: 29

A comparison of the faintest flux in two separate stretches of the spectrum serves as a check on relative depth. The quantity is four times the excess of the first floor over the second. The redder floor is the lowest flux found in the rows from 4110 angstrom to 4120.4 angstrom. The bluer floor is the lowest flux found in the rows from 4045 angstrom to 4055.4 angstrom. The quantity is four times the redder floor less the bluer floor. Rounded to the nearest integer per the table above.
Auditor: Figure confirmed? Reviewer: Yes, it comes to -4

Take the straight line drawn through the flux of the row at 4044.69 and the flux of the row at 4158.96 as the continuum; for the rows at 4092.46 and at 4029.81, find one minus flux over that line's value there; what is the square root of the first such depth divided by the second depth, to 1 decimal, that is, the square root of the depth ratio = 0.8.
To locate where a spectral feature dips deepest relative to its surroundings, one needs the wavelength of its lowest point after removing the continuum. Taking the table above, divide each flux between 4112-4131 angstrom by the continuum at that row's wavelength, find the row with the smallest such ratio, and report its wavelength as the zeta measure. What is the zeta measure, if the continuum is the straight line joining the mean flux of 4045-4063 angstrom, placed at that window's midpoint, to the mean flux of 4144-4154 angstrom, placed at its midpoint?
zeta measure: 4117.99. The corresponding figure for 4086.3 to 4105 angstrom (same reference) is 4097.18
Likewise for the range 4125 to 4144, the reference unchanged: 4136.99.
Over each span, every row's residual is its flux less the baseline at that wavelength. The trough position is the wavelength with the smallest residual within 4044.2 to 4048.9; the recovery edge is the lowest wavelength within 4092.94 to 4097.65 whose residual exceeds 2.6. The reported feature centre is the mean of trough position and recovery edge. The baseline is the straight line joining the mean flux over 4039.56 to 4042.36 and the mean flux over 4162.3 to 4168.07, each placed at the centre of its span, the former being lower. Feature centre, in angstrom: 4070.9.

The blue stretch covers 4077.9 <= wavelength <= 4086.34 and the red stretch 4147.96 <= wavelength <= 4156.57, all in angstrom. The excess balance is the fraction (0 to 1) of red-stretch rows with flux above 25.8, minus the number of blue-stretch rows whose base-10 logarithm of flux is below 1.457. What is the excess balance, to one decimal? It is -2.4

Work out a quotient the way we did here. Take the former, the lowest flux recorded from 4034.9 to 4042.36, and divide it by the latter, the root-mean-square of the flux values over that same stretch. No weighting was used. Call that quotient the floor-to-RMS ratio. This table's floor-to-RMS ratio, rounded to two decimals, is 0.86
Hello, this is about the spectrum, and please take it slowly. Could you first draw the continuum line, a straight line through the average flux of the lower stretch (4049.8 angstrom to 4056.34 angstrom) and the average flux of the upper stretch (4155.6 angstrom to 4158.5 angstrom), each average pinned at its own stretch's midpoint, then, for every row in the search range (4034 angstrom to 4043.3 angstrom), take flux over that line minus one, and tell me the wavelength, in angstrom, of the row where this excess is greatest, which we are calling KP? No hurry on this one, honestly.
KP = 4034.45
